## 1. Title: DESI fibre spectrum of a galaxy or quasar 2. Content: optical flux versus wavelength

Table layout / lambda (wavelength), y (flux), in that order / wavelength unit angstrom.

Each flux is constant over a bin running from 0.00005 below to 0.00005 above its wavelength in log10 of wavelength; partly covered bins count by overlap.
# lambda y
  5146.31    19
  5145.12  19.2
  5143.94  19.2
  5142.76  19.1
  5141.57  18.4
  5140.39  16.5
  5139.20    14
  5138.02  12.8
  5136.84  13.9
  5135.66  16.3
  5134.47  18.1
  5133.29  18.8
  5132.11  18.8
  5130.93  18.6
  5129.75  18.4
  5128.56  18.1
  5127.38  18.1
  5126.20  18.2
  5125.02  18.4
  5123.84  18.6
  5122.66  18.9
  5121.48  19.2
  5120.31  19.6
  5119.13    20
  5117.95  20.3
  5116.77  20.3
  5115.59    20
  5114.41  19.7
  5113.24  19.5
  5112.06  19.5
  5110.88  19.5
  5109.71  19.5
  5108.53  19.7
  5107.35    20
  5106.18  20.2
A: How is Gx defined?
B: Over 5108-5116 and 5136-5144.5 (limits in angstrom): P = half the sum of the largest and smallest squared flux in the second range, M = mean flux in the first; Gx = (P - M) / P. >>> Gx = 0.926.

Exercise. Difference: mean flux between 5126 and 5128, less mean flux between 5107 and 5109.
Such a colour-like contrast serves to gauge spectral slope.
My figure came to -1.7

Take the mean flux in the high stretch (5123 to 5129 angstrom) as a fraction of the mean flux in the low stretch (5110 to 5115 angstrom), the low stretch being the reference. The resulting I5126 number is 0.94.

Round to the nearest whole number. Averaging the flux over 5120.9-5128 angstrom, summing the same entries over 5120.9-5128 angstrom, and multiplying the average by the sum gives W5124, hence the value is 2068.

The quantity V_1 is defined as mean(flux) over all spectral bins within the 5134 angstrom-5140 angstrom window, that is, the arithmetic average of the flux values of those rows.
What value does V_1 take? 15.0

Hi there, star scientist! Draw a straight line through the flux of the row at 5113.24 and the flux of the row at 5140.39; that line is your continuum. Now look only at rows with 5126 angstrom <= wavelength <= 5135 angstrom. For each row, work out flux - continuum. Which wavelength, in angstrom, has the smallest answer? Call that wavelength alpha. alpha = 5126.20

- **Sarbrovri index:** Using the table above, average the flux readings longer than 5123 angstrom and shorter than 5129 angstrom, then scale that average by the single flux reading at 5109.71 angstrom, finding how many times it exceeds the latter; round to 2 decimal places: 0.94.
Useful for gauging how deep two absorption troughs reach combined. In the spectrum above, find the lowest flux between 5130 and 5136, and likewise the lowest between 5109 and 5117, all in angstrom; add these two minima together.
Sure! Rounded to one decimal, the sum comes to 35.8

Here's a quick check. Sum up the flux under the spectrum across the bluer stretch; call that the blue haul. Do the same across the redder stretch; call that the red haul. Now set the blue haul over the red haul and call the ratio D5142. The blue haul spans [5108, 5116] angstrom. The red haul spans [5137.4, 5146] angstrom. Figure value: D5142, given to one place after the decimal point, 1.1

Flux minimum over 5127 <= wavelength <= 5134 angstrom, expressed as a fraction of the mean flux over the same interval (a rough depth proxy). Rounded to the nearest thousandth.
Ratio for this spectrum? 0.980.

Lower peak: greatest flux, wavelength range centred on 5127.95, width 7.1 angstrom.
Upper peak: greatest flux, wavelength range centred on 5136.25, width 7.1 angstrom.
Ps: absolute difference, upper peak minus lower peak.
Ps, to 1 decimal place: 0.2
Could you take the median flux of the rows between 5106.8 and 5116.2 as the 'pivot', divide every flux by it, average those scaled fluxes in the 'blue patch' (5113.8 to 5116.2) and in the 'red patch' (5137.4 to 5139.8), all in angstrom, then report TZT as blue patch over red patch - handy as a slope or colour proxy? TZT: 1.48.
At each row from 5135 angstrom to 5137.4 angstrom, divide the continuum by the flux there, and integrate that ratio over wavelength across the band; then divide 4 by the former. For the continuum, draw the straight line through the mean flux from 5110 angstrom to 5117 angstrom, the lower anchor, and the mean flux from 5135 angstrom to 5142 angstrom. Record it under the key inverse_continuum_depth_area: 1.6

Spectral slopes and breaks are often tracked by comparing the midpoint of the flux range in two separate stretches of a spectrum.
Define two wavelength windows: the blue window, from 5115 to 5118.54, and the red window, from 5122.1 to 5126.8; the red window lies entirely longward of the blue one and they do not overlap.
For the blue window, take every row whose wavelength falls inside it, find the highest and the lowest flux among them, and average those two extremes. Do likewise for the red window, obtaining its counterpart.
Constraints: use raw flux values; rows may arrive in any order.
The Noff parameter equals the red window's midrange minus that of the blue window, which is -1.6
